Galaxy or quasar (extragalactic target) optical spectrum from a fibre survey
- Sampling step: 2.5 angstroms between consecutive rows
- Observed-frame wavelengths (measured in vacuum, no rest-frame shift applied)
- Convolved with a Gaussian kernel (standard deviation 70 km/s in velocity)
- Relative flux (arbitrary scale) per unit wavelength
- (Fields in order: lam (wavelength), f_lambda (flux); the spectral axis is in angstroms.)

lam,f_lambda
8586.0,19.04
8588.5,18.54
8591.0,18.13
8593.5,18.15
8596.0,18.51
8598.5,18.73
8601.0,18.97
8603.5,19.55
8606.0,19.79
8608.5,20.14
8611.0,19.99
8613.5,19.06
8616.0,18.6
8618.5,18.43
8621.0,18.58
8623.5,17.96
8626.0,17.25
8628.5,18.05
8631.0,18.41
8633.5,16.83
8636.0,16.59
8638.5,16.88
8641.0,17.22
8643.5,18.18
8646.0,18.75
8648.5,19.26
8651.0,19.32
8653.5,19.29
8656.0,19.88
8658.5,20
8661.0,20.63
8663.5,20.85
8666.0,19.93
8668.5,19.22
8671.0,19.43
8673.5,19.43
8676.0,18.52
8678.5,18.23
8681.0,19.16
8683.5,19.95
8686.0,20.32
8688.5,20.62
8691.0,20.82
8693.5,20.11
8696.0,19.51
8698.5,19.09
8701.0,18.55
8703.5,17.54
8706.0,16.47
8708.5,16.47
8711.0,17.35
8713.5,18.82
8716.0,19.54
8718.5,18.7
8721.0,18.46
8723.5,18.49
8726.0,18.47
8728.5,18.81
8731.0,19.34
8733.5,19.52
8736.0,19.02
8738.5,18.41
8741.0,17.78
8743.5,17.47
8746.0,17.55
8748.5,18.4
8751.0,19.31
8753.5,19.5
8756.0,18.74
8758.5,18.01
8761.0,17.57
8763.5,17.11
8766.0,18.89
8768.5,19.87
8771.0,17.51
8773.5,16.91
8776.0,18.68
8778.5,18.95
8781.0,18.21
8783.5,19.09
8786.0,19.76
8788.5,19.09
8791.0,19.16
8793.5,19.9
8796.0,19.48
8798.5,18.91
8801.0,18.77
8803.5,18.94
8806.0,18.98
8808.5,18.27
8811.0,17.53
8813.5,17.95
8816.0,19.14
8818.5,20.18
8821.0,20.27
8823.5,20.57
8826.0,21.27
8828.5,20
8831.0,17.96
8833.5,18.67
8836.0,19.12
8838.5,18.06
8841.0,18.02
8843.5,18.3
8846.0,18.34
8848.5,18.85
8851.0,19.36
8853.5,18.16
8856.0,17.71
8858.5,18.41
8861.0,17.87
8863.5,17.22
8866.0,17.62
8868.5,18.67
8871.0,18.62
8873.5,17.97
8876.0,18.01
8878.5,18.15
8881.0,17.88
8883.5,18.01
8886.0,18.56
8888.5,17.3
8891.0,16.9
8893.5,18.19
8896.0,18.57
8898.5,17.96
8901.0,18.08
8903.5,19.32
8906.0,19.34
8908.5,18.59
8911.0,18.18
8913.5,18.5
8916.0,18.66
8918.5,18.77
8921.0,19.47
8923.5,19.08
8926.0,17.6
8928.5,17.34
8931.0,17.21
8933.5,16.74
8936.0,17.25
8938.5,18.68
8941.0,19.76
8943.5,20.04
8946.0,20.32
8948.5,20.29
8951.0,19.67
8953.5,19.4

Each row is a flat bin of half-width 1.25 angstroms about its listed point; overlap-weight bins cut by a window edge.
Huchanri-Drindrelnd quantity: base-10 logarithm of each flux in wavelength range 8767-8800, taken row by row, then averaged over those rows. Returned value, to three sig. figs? 1.28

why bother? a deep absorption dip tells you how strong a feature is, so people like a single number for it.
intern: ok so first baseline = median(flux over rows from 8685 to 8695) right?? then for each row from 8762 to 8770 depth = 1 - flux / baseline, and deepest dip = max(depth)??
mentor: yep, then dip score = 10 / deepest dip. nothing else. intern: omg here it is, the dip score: 61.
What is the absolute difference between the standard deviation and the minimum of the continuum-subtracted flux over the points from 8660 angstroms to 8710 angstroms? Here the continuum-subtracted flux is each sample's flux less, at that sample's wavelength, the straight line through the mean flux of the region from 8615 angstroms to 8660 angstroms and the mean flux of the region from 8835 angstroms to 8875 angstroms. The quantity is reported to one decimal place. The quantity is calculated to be 3.1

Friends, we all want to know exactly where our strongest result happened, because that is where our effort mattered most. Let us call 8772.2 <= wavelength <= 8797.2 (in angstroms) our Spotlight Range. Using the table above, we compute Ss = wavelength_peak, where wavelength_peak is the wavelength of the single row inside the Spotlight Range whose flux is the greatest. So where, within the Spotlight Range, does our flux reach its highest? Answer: 8793.5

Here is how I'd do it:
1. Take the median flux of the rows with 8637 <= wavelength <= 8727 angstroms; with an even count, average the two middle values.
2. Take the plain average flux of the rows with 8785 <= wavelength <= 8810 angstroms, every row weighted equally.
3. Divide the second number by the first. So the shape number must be 1.00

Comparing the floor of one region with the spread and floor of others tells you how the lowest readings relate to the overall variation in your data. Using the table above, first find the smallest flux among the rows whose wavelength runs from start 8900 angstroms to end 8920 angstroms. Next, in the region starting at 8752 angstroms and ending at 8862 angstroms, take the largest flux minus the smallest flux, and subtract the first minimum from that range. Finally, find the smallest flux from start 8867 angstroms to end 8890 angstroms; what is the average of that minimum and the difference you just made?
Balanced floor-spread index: 1.79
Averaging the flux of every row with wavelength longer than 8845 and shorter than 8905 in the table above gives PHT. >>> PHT 18.16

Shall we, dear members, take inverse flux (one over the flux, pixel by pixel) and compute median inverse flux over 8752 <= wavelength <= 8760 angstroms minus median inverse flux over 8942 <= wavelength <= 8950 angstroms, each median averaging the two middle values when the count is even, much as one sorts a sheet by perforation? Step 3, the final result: 0.004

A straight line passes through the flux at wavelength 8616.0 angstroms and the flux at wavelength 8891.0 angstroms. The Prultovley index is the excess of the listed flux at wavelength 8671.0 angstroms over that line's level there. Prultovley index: 1.2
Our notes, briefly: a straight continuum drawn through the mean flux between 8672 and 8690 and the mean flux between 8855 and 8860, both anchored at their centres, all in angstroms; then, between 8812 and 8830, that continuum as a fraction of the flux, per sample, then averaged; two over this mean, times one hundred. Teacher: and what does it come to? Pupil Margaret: 216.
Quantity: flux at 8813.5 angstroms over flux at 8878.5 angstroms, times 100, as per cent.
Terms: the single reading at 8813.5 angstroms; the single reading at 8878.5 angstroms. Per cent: 99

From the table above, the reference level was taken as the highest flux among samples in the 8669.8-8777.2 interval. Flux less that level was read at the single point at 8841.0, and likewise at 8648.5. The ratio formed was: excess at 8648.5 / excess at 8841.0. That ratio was 0.56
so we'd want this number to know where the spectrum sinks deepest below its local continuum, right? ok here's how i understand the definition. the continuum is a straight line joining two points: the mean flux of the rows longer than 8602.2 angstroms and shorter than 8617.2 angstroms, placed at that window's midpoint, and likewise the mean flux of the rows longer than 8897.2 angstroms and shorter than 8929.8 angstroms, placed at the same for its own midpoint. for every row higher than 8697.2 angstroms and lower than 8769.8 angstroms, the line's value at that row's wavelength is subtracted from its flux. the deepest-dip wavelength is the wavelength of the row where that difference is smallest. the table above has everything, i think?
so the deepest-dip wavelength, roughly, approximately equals 8706.0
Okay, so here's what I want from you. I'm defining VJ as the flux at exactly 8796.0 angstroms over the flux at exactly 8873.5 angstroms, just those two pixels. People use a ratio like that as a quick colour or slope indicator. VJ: 1.08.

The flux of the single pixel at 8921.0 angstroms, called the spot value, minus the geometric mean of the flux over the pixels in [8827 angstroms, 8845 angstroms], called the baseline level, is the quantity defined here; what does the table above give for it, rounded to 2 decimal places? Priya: 0.89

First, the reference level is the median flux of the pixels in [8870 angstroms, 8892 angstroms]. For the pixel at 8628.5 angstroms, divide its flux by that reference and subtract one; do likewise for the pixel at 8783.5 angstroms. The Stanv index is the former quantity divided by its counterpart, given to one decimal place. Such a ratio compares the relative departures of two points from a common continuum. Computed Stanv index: 0.0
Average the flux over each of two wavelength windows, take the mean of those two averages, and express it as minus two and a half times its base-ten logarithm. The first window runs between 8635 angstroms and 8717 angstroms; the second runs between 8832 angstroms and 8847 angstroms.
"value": -3.18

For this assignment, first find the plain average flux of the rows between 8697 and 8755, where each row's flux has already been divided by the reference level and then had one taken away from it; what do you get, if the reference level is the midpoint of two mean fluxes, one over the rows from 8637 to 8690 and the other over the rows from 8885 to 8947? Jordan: -0.024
